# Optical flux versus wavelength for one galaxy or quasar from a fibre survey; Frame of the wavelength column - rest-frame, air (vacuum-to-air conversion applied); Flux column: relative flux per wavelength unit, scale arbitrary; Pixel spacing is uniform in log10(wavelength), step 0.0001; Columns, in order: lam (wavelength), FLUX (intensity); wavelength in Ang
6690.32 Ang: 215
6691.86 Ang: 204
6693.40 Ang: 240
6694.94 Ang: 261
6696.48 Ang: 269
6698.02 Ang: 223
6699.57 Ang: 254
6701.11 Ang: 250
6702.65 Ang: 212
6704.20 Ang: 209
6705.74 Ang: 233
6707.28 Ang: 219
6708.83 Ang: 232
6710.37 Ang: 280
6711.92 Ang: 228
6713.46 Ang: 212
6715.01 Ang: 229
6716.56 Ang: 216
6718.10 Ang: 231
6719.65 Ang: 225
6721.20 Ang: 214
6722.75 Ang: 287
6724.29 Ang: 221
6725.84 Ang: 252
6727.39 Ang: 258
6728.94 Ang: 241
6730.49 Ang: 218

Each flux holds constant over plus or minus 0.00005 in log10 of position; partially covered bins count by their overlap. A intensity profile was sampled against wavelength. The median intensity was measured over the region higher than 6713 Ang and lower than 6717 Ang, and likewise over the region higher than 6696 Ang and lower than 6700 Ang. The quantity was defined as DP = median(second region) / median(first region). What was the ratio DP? 1.18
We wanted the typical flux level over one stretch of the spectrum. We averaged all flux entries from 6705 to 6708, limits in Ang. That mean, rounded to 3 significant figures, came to 226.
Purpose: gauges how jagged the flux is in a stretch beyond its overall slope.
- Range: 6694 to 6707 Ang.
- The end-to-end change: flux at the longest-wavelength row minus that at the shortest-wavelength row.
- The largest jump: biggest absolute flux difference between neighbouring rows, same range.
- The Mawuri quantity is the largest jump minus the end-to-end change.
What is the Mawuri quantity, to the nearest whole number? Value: 74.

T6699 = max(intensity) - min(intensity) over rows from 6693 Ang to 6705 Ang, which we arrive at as 60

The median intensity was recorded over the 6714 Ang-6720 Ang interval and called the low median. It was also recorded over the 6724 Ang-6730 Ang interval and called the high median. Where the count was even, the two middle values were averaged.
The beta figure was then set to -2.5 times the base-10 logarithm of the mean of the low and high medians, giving -5.94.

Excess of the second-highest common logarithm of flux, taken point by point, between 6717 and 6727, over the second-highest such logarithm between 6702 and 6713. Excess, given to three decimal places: 0.034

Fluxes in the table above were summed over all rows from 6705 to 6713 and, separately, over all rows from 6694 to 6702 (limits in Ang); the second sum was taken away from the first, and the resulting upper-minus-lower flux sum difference -65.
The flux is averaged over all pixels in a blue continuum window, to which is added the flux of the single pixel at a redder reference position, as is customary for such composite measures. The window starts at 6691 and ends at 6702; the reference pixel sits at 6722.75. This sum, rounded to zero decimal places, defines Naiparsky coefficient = 530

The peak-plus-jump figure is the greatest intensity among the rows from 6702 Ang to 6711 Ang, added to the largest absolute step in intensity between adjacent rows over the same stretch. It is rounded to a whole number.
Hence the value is 328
